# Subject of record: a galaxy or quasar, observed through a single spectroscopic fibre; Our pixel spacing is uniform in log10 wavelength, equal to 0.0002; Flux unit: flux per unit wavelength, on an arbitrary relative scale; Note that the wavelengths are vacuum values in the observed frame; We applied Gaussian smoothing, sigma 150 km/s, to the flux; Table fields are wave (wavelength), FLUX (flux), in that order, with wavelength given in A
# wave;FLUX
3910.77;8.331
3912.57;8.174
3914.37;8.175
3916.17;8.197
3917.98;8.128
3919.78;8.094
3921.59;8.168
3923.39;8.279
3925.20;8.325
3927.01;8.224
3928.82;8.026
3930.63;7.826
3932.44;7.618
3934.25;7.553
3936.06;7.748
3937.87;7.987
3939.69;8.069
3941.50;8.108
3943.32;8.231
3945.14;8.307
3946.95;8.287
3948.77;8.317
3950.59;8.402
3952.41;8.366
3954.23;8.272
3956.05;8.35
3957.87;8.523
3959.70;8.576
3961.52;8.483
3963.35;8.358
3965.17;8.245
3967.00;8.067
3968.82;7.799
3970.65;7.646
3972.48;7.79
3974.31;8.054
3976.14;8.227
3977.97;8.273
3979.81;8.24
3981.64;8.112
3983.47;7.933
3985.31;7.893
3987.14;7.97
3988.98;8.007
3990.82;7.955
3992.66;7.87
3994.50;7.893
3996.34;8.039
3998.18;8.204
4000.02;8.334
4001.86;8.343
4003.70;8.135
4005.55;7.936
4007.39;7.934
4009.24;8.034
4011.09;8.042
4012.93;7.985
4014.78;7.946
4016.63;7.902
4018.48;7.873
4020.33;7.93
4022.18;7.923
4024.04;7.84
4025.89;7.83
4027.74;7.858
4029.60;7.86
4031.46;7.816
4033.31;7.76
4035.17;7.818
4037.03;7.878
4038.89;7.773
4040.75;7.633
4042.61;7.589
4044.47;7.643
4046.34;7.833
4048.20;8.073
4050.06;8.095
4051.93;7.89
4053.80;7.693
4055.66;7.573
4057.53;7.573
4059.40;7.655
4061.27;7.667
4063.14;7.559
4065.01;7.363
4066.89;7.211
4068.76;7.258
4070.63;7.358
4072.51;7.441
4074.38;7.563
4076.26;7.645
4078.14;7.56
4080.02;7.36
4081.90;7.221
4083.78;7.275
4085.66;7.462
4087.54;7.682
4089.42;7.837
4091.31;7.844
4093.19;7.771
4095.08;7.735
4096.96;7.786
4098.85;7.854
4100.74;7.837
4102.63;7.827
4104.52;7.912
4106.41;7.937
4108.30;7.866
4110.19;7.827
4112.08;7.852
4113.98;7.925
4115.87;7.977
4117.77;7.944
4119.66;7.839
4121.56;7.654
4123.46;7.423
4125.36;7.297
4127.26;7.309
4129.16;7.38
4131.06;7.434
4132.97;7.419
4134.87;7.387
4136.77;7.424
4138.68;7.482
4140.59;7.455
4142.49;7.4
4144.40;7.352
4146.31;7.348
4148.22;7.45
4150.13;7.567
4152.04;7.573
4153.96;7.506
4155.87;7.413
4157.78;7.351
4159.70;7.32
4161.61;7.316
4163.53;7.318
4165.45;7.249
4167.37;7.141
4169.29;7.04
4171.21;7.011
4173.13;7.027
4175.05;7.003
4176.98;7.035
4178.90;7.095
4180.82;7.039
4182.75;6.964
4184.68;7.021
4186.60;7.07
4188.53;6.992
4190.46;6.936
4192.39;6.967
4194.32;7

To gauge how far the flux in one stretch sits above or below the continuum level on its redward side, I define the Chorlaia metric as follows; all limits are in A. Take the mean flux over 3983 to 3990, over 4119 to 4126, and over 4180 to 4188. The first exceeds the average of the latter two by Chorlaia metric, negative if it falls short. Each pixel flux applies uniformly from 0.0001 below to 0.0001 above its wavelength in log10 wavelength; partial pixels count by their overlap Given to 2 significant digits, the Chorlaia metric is 0.66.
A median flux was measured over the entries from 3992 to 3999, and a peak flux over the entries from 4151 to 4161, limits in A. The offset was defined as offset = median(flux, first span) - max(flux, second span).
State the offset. 0.4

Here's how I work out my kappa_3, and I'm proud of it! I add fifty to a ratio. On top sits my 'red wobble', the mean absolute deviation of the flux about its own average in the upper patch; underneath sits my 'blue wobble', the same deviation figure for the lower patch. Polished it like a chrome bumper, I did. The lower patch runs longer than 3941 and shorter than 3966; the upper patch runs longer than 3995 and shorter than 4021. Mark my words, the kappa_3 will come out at 51.3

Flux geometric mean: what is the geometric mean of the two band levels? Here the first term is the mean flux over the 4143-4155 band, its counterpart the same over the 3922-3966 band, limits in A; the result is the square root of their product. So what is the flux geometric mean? 7.82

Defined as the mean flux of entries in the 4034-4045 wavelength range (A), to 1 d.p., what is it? 7.7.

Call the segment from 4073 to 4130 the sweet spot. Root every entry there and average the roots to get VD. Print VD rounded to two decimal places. 2.77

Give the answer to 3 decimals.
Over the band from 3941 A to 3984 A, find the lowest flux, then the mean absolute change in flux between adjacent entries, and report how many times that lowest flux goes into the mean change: 0.015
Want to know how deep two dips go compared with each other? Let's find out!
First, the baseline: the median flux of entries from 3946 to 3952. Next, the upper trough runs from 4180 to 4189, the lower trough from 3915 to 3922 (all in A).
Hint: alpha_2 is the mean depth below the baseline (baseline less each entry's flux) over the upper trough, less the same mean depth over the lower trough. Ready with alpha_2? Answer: 1.13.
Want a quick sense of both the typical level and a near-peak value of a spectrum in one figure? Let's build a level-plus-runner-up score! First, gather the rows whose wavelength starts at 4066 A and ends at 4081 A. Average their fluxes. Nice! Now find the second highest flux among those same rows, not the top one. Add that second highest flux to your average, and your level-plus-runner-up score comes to 15.0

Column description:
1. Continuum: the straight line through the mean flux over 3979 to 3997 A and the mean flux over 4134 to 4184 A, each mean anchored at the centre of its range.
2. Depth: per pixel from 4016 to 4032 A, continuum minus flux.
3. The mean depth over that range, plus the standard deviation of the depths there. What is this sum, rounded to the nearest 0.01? 0.00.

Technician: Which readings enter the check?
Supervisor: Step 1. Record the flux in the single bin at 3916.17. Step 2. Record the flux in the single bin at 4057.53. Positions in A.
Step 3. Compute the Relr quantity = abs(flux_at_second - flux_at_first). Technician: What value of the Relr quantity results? 0.6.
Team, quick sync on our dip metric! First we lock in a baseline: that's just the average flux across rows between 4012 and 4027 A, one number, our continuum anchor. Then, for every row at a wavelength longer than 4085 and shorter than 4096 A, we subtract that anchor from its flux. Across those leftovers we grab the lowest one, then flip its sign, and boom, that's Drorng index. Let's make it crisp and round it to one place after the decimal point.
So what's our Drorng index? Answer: 0.4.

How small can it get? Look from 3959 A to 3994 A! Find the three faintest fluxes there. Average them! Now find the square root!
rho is 2.78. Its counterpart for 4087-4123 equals 2.77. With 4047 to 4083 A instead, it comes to 2.69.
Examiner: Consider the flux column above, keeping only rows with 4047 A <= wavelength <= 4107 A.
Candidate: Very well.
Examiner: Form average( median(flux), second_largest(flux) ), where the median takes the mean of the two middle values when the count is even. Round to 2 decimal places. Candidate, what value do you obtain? 7.87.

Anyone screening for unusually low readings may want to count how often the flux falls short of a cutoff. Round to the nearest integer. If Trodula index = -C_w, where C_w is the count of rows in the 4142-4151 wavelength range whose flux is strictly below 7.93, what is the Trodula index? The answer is -5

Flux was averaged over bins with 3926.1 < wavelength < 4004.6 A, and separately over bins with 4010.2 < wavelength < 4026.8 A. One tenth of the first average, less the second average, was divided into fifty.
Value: -7.0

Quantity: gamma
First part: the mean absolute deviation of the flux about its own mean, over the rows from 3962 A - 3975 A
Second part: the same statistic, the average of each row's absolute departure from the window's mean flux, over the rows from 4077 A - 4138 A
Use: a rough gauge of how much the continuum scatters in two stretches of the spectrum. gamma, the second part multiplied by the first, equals 0.047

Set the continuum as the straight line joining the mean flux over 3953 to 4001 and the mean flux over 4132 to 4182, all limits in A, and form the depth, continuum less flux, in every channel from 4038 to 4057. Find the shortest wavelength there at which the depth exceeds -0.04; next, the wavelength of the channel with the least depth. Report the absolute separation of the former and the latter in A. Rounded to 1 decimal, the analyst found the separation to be 11.2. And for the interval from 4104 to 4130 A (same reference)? 7.6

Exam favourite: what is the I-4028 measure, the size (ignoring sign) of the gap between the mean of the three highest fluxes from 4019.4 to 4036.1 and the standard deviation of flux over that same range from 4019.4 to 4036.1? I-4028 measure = 7.9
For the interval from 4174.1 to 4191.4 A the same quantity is 7.0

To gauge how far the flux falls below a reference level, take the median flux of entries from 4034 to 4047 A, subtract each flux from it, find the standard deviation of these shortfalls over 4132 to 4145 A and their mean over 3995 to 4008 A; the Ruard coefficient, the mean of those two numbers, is -0.16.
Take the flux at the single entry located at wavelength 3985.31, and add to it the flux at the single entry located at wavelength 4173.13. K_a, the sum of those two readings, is 14.9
